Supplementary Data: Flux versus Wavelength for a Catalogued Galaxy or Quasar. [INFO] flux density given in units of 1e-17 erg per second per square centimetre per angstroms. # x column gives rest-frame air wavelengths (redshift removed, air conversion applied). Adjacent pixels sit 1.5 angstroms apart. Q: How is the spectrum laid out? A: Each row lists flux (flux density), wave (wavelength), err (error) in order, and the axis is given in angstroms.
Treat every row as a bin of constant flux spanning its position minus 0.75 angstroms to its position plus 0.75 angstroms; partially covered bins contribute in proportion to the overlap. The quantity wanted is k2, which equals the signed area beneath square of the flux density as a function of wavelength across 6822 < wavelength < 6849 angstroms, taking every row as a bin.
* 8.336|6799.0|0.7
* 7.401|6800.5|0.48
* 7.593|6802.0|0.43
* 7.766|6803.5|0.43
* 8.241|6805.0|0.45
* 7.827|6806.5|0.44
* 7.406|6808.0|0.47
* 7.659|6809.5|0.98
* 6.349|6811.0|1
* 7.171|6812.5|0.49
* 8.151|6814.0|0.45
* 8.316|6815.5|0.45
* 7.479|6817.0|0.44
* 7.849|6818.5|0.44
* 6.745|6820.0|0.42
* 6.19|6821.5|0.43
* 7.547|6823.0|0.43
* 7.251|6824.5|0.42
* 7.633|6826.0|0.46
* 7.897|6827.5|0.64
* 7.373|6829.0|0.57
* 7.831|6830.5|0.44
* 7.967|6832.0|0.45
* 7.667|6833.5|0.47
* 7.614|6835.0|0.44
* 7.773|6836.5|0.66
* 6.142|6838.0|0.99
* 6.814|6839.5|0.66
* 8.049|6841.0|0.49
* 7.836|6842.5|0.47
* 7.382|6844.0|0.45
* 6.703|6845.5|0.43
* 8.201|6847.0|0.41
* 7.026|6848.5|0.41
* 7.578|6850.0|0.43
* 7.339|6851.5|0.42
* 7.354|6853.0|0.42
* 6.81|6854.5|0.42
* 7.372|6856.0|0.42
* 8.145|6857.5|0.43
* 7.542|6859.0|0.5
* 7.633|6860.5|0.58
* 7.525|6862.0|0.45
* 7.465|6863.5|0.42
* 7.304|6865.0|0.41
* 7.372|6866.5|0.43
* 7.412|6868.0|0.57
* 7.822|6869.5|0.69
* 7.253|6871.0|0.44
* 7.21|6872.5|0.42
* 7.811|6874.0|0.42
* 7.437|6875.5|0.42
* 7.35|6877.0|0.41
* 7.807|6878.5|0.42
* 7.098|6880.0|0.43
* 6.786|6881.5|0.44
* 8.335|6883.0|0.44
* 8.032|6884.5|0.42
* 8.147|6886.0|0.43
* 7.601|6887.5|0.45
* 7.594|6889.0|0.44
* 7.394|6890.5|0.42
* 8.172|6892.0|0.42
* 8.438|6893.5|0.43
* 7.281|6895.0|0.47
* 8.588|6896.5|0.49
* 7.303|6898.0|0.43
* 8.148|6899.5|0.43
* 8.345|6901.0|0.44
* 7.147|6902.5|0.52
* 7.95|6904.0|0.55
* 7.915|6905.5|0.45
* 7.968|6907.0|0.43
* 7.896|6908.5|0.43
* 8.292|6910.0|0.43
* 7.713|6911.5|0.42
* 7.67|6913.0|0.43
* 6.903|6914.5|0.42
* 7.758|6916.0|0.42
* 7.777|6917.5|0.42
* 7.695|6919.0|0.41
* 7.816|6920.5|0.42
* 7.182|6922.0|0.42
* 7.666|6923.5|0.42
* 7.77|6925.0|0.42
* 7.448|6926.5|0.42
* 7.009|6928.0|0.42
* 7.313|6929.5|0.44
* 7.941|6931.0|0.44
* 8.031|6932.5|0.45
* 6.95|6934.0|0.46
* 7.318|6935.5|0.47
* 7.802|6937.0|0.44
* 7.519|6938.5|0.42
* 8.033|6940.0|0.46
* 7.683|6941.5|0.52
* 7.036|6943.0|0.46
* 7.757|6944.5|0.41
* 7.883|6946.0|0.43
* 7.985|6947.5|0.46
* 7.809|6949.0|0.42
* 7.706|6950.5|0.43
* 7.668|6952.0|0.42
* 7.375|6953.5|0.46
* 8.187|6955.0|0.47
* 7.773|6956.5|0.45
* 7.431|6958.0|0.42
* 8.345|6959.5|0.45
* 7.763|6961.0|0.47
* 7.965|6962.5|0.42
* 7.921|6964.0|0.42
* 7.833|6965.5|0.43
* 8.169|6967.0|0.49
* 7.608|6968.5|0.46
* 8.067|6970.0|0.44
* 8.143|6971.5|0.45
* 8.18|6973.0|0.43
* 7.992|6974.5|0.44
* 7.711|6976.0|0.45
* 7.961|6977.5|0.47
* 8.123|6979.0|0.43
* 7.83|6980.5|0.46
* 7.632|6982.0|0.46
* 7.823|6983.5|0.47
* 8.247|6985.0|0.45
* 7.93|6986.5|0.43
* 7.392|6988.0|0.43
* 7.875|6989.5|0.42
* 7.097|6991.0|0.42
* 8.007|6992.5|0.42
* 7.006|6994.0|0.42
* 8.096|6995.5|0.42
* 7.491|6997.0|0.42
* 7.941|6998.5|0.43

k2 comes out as 1517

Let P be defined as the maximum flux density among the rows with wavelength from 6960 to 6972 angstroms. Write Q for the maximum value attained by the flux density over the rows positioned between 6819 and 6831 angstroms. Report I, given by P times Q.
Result 65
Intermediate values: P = 8.169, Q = 7.897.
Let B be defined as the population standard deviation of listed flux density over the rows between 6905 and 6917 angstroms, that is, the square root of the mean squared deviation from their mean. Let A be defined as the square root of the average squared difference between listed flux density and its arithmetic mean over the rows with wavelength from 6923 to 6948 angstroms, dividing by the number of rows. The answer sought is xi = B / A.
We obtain 1.06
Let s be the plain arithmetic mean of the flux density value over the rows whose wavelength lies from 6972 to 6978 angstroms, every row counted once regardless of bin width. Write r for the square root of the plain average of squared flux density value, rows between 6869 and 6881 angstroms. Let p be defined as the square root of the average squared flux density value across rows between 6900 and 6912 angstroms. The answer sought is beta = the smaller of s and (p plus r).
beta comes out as 8.0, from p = 7.91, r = 7.5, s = 8.0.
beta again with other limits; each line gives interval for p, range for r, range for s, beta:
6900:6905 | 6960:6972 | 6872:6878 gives 7.5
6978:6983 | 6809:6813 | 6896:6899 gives 7.9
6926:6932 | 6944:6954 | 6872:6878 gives 7.5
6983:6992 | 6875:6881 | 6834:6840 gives 7.1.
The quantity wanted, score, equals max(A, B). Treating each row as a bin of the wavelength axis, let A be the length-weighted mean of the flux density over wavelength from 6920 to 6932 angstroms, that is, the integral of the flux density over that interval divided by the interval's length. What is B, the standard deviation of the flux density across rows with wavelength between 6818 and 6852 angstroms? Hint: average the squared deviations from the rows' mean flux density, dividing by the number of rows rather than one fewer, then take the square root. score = 7.52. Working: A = 7.52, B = 0.55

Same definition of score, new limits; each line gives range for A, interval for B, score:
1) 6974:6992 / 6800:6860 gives 7.80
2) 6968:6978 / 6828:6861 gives 7.96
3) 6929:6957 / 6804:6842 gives 7.67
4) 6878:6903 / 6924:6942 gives 7.78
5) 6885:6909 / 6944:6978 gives 7.87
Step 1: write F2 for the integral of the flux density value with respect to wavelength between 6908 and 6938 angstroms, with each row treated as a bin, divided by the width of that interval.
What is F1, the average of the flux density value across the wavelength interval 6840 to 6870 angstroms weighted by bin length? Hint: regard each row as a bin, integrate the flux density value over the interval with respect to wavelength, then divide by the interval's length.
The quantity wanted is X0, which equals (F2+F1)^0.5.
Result 3.88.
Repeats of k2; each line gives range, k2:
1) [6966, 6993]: 1677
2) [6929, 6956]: 1592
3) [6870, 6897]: 1598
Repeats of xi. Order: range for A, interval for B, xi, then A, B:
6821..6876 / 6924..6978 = 0.74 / 0.46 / 0.34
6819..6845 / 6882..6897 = 0.76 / 0.57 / 0.44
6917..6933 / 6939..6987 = 0.87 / 0.31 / 0.27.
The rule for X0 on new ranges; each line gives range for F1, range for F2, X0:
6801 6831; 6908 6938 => 3.89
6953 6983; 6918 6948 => 3.94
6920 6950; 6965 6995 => 3.93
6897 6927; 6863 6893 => 3.91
